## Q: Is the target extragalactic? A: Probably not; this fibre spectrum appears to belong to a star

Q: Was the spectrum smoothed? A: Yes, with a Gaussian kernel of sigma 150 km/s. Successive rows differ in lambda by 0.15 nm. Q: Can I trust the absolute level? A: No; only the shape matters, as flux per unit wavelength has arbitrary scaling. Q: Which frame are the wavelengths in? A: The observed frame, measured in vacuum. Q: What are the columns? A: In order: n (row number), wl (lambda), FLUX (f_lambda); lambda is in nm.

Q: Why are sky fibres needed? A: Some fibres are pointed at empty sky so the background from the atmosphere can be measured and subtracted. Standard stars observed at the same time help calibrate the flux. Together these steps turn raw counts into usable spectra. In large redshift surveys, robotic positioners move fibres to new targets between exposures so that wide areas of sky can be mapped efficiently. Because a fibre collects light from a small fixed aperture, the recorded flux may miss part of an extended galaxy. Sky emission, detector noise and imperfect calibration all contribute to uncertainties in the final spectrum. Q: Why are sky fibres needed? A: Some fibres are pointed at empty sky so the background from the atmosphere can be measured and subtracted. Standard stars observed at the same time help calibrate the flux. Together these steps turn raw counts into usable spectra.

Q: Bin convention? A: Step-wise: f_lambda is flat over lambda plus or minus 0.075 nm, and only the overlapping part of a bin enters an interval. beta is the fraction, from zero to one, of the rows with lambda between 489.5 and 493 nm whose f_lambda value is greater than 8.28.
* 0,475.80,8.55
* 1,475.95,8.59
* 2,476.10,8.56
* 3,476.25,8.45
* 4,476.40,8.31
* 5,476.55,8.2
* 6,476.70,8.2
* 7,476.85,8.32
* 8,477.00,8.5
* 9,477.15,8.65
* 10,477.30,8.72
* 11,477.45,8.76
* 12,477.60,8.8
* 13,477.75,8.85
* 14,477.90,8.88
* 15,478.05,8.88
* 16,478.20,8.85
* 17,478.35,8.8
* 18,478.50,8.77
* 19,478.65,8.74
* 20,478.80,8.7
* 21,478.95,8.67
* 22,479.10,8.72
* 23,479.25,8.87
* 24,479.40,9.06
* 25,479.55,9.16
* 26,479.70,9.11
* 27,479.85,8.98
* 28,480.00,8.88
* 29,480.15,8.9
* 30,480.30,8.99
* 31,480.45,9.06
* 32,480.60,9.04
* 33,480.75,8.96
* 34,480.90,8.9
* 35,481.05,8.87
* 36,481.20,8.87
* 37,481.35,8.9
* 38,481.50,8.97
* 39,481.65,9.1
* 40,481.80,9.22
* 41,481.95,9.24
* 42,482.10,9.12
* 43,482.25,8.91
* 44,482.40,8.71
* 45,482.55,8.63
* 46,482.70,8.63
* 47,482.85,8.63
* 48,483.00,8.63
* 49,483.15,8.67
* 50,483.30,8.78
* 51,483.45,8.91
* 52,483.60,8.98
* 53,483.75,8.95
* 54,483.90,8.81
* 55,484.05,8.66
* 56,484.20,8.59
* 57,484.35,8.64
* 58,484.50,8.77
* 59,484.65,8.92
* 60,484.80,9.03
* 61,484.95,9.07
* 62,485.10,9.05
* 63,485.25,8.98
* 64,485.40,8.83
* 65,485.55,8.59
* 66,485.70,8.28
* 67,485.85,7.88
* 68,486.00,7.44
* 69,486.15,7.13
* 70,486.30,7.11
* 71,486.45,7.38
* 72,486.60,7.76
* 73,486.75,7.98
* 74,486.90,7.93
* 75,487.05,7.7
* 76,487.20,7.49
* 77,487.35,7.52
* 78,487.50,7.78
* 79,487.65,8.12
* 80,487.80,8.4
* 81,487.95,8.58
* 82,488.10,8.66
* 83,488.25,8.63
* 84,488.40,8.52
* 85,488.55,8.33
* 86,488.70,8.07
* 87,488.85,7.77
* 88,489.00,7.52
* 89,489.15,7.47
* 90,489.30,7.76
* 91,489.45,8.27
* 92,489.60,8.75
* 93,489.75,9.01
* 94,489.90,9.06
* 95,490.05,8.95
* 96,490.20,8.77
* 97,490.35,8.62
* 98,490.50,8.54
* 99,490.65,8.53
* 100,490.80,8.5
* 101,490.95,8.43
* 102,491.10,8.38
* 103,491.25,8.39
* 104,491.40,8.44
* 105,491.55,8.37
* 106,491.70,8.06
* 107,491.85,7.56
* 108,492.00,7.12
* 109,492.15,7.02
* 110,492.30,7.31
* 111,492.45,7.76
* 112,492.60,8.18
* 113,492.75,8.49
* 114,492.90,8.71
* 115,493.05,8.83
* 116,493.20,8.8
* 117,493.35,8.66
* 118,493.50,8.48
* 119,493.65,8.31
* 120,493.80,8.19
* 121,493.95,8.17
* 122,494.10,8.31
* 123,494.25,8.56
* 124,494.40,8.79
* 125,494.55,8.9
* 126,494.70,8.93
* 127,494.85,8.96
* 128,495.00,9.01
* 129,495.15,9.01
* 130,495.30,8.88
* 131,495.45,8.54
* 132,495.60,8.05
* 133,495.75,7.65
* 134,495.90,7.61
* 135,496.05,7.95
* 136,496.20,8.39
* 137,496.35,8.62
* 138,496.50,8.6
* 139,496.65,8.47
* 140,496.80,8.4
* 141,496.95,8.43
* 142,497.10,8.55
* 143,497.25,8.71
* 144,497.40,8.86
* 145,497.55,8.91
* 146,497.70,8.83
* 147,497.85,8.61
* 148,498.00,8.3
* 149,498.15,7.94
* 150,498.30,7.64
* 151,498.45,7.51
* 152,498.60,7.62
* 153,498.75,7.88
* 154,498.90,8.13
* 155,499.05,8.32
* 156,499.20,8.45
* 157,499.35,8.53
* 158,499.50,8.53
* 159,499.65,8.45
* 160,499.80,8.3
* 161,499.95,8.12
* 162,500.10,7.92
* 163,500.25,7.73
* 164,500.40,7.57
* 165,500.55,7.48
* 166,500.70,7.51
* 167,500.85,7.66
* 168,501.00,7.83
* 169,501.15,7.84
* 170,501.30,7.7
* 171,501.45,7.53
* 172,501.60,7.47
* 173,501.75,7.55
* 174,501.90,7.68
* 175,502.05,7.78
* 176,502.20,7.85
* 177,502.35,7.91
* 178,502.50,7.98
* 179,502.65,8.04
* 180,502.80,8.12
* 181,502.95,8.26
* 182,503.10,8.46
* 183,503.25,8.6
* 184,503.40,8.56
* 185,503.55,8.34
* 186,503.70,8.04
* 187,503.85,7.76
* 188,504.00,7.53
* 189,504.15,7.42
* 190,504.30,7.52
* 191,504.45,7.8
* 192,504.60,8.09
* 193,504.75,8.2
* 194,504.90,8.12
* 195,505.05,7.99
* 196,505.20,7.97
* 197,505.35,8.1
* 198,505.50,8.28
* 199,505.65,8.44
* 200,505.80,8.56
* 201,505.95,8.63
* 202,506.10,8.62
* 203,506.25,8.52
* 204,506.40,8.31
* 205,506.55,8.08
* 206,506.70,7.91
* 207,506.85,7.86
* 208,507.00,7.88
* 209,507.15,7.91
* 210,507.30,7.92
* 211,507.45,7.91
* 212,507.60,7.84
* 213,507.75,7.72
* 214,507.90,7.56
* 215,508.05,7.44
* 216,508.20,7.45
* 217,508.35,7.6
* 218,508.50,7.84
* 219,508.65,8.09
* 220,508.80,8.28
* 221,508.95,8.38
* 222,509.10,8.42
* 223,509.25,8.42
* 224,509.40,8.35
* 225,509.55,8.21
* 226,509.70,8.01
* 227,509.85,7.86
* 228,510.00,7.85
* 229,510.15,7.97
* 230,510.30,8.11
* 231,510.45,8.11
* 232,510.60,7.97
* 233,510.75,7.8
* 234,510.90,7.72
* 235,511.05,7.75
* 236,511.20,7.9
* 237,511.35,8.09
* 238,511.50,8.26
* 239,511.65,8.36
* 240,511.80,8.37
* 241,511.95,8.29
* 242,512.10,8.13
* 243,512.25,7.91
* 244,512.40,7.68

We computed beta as 0.70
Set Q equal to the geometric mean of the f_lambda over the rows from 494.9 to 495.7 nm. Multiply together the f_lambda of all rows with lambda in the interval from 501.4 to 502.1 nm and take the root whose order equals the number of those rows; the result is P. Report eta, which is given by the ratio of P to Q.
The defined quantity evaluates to 0.87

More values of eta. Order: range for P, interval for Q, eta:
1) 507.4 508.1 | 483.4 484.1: 0.87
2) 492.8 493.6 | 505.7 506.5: 1.02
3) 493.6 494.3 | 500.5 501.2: 1.08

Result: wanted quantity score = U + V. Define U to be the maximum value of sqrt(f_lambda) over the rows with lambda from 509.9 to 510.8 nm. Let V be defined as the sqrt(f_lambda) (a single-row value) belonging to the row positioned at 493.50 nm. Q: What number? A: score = 5.76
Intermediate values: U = 2.85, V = 2.91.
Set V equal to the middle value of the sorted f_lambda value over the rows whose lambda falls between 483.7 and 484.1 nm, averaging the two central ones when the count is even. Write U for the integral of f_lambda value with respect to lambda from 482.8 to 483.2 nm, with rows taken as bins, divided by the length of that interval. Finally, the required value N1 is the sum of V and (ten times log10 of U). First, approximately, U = 8.6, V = 8.81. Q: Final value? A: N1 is 18.2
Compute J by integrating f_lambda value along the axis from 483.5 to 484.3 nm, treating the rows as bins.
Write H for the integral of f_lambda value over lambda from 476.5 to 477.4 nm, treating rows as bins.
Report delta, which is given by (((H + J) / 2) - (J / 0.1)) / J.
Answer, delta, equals -9.0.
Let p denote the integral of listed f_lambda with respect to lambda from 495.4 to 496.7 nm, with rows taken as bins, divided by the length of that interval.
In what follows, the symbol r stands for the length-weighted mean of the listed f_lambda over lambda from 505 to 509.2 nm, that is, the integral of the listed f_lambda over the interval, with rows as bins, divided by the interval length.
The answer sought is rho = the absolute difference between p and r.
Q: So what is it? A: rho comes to 0.14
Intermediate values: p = 8.20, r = 8.06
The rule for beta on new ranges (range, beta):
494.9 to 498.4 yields 0.74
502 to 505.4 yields 0.17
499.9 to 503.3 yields 0.09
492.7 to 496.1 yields 0.74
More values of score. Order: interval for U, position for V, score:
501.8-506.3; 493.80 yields 5.80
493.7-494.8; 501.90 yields 5.76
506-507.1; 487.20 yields 5.67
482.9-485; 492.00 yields 5.68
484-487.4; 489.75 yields 6.01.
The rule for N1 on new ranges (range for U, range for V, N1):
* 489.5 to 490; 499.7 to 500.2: 17.6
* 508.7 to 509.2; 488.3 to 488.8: 17.5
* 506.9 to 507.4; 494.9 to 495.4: 18.0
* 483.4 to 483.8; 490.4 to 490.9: 18.0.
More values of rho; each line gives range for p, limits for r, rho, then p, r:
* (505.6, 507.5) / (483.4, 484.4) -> 0.60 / 8.20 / 8.79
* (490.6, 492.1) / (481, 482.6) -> 0.81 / 8.15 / 8.96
